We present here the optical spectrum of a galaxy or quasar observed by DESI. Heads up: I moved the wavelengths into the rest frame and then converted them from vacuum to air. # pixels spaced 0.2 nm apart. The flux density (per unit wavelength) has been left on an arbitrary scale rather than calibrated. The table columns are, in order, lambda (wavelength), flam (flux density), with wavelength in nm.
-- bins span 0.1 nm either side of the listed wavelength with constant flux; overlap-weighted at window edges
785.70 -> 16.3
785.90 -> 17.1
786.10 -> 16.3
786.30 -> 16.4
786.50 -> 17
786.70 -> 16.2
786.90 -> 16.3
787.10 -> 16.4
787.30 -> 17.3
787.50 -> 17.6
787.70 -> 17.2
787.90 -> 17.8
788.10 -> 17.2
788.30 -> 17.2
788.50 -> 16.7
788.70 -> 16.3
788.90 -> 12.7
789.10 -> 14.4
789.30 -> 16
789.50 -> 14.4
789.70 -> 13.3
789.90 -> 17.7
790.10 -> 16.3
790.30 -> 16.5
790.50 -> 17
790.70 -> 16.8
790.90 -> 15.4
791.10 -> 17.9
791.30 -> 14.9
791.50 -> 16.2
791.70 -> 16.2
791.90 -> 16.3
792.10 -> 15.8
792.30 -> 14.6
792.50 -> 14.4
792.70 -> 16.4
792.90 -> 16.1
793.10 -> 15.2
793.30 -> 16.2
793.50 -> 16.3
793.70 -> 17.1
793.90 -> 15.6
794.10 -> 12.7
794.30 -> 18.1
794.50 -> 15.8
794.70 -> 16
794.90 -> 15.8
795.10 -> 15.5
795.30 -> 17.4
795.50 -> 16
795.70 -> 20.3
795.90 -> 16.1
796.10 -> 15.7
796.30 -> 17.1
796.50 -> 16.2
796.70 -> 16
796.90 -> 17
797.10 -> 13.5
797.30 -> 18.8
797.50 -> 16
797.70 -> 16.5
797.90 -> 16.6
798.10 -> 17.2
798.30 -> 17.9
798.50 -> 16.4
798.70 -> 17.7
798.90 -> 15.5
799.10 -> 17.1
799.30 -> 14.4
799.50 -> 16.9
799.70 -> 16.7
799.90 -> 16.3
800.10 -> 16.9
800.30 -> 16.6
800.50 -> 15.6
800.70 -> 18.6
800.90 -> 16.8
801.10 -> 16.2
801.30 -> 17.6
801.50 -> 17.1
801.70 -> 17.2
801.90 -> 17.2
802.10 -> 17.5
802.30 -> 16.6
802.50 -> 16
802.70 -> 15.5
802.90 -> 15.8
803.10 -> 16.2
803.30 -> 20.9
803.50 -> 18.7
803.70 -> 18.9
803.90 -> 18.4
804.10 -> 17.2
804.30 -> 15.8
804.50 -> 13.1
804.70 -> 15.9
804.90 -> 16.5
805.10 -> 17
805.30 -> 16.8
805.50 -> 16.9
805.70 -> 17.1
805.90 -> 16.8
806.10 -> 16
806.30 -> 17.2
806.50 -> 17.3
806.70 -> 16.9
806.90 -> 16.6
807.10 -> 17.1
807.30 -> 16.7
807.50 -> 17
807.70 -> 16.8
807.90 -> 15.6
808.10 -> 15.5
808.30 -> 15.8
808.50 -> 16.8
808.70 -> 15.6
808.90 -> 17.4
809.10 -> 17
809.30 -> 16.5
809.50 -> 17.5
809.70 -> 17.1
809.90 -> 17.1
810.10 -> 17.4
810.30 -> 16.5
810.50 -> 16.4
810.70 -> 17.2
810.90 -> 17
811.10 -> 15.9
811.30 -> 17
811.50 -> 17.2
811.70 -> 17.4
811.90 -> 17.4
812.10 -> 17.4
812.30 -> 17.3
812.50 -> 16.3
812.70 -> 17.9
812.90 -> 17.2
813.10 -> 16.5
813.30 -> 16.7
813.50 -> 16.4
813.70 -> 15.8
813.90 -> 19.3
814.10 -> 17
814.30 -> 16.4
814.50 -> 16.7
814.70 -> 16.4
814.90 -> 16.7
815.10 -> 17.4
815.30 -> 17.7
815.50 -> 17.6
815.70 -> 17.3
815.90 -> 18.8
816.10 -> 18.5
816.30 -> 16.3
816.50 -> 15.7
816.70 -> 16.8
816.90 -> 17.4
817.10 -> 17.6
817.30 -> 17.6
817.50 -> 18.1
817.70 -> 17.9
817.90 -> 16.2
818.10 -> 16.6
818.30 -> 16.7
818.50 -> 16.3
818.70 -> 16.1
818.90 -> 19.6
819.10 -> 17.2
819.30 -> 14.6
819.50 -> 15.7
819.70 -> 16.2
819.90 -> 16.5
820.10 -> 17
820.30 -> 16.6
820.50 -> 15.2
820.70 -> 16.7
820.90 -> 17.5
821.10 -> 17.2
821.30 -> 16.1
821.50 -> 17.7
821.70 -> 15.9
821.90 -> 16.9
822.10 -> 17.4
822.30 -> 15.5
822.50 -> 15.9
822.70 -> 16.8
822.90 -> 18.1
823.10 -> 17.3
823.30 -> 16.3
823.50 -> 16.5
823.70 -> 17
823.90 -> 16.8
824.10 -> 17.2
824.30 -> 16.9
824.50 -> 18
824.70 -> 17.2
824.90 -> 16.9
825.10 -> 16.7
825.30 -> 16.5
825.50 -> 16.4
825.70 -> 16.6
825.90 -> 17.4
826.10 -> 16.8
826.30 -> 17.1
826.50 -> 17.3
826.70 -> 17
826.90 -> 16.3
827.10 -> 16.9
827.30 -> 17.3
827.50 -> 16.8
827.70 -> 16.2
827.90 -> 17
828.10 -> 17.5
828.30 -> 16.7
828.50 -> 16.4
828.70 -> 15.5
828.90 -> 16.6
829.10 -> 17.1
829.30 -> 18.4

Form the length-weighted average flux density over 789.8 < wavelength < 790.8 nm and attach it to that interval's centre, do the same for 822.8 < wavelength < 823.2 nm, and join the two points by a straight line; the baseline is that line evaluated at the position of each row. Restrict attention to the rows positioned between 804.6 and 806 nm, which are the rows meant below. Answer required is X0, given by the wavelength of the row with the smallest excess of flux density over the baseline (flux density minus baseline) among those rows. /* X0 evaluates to 804.70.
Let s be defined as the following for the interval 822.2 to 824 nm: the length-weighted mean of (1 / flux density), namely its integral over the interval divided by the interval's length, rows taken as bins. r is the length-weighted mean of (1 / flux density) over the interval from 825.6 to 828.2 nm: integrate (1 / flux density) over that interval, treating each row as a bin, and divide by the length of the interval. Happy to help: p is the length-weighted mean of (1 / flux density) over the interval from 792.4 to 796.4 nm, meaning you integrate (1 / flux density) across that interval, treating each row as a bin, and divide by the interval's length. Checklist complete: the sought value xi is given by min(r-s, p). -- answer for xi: -0.0010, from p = 0.0623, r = 0.0591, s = 0.0600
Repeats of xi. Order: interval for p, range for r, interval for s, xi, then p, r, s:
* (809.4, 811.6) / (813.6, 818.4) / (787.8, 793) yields -0.0048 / 0.0591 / 0.0583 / 0.0632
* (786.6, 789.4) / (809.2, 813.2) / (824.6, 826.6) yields -0.0004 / 0.0615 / 0.0588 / 0.0592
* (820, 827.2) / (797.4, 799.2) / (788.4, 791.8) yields -0.0040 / 0.0595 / 0.0598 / 0.0638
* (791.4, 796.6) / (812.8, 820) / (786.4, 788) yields 0.0001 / 0.0624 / 0.0591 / 0.0590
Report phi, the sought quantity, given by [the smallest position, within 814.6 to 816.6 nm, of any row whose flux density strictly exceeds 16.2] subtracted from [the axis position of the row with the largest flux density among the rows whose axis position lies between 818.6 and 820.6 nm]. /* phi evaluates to 4.20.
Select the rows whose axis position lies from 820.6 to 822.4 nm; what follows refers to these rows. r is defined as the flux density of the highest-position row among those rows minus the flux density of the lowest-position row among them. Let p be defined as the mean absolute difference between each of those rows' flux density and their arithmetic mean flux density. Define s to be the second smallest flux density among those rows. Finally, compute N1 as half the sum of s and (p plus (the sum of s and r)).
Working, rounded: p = 0.64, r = -1.2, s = 15.9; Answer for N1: 15.6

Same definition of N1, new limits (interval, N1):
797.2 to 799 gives 14.8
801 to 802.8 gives 16.0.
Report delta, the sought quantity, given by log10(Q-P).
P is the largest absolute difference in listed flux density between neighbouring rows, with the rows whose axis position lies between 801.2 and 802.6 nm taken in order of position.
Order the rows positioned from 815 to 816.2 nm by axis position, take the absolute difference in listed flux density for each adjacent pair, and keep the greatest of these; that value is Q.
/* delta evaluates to -0.22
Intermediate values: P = 0.9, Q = 1.5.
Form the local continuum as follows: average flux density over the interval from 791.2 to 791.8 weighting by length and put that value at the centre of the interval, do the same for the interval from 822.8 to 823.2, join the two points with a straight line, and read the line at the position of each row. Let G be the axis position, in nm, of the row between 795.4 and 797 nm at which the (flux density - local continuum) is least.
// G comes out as 796.10 nm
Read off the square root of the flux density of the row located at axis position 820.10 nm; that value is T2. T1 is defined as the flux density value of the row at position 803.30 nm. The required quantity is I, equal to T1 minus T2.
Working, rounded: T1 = 20.9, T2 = 4.12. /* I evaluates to 16.8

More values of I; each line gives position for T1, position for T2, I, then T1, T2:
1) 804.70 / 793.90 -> 12.0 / 15.9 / 3.95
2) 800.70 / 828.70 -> 14.7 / 18.6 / 3.94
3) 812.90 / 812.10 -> 13.0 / 17.2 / 4.17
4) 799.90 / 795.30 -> 12.1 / 16.3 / 4.17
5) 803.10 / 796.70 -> 12.2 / 16.2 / 4.00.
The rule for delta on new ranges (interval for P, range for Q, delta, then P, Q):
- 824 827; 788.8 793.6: 0.52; 1.1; 4.4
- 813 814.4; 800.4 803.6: 0.08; 3.5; 4.7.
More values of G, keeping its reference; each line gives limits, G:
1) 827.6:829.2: 828.70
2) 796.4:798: 797.10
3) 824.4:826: 825.50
